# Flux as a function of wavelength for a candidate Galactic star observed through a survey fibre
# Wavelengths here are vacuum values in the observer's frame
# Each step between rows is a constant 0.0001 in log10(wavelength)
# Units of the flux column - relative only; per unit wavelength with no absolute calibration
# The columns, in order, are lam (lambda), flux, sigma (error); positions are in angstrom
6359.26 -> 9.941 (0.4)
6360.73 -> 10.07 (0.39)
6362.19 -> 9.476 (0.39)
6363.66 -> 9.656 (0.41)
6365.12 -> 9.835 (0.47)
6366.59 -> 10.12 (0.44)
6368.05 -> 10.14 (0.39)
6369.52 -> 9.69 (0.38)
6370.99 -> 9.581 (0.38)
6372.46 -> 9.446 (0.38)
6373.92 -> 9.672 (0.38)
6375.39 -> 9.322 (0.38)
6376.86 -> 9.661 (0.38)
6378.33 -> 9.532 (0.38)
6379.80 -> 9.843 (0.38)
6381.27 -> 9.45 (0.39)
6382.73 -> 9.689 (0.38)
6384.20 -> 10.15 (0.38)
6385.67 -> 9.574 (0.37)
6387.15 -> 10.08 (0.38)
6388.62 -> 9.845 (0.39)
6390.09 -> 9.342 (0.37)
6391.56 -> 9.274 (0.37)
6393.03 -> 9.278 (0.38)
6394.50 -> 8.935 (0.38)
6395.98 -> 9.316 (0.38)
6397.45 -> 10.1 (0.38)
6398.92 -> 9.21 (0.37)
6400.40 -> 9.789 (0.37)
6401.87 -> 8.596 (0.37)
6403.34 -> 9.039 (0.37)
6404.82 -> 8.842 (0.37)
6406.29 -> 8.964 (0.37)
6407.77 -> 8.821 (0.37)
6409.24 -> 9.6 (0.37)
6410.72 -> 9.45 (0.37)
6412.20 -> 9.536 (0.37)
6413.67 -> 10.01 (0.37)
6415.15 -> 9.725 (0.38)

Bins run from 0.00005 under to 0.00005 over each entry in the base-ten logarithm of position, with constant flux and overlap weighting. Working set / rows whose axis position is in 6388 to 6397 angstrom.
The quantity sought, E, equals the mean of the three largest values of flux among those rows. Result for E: 9.5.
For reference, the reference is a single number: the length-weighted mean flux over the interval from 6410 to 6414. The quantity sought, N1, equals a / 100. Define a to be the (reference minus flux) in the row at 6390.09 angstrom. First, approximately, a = 0.30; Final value 0.0030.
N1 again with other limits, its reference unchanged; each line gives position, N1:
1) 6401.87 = 0.0104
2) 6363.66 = -0.0002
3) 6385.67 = 0.0006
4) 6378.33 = 0.0011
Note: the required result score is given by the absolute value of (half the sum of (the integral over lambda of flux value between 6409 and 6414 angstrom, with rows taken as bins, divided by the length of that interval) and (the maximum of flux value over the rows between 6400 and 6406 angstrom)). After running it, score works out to 9.71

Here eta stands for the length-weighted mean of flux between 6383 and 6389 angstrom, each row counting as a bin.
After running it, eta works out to 9.9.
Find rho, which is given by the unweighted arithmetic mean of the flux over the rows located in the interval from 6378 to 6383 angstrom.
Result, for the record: 9.63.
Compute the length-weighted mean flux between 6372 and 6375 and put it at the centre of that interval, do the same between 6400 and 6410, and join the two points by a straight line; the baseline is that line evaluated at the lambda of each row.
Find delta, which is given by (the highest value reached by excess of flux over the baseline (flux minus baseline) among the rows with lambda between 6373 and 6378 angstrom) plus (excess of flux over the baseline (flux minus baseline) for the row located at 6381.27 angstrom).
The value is 0.2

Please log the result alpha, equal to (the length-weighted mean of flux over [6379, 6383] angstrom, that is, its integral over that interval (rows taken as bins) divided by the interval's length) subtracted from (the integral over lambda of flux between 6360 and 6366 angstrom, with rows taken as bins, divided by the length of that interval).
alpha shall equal 0.10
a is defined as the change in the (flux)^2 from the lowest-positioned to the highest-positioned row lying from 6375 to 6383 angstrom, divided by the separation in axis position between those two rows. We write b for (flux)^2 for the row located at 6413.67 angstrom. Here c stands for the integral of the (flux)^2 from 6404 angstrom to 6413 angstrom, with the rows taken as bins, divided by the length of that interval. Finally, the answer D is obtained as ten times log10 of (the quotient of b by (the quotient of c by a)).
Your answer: 0.5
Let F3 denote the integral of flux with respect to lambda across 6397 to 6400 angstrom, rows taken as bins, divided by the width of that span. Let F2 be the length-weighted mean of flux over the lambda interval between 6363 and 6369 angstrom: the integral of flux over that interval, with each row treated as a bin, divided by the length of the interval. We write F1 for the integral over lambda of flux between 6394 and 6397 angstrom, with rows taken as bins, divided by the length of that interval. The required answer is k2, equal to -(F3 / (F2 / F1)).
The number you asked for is -8.9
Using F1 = 9.2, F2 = 9.9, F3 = 9.6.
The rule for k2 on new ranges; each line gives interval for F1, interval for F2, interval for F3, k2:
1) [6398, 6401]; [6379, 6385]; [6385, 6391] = -9.4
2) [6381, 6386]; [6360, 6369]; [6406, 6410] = -9.0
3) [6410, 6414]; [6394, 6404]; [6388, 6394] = -9.8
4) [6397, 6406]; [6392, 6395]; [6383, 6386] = -10.0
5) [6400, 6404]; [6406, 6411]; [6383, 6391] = -9.7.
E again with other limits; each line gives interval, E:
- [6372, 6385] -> 9.9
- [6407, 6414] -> 9.7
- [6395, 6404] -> 9.7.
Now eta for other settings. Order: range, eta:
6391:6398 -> 9.4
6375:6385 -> 9.7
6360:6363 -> 9.8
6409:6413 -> 9.5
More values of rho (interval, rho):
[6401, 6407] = 8.86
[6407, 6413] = 9.35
